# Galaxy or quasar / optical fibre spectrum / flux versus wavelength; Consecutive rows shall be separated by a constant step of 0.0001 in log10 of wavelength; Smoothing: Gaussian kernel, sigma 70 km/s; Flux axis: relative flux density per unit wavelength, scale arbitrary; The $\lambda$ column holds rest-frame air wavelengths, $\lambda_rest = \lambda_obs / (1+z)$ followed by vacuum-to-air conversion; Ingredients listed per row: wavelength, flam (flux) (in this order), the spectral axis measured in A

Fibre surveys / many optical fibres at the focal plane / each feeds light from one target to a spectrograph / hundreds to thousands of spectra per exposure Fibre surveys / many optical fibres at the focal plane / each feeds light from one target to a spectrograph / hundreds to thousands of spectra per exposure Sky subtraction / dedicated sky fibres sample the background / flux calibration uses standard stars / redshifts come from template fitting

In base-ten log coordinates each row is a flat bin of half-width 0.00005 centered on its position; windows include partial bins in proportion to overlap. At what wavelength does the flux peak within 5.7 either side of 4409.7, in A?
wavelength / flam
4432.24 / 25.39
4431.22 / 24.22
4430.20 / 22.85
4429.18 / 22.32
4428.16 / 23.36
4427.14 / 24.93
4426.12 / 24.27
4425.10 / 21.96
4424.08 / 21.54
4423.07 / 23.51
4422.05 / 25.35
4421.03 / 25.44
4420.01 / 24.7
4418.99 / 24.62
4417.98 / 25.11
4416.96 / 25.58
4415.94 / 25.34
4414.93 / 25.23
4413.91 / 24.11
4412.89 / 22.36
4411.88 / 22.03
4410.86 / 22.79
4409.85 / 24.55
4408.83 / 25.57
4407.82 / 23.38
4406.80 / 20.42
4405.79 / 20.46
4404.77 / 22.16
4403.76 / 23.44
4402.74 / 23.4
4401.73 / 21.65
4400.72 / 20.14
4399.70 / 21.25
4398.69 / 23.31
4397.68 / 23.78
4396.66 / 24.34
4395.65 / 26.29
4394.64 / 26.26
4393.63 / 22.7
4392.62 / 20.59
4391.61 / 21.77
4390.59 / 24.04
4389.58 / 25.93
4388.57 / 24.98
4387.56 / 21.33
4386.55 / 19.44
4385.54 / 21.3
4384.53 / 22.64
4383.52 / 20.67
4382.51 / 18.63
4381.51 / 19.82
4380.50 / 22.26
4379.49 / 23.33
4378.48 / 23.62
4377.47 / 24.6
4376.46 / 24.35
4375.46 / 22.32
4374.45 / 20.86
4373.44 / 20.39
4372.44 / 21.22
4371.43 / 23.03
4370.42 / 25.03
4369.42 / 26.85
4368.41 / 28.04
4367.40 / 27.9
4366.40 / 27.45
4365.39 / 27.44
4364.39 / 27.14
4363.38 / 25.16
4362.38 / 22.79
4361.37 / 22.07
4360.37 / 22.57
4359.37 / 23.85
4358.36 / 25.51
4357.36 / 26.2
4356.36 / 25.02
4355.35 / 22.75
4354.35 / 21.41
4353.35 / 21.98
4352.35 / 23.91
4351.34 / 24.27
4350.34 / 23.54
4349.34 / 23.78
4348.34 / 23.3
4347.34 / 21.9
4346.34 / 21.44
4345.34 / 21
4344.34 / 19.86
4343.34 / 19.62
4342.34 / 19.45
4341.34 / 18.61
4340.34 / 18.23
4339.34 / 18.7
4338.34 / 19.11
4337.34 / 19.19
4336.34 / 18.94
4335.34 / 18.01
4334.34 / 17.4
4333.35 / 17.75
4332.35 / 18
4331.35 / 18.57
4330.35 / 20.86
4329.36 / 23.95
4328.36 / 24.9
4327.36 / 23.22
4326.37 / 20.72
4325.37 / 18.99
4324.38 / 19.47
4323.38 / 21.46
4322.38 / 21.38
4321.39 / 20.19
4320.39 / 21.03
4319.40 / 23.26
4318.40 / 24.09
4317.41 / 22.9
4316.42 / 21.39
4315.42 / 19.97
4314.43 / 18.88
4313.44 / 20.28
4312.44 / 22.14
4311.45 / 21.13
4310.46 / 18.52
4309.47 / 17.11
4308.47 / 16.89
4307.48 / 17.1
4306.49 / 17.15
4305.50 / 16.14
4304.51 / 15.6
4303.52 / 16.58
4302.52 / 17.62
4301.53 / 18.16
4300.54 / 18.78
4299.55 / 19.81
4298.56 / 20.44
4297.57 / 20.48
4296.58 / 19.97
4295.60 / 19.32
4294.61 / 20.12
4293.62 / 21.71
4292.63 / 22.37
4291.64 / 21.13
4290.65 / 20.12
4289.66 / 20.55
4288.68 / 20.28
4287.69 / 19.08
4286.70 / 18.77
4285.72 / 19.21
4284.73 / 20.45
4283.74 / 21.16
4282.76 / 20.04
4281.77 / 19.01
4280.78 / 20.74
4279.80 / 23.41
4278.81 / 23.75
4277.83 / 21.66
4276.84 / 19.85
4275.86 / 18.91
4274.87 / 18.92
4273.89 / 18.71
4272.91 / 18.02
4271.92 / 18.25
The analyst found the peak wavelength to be 4408.83 A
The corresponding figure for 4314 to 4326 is 4318.40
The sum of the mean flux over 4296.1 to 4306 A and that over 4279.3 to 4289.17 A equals 38.6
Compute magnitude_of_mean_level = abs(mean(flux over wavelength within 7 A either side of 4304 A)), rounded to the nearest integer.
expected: 18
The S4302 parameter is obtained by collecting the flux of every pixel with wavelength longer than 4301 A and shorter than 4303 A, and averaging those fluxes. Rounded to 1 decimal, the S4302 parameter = 17.9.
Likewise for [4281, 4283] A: 19.5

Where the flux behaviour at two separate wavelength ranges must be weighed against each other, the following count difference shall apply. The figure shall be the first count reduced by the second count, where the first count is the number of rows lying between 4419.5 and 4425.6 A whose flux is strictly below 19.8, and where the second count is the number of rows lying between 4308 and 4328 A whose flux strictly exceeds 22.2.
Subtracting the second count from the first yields -4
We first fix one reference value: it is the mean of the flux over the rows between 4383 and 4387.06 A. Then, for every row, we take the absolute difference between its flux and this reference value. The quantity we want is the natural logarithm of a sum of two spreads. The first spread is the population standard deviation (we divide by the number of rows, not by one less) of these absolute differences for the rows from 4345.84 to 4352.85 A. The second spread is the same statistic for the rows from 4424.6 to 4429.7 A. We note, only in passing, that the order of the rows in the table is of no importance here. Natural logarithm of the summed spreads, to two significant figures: 0.75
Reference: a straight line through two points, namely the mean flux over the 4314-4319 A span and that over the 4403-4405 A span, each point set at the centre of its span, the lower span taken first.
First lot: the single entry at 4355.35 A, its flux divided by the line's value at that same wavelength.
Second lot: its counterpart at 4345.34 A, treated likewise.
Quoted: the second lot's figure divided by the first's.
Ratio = 0.93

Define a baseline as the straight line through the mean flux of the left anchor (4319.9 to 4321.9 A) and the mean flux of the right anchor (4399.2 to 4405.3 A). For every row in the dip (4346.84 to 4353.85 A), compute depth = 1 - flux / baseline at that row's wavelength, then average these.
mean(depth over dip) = -0.10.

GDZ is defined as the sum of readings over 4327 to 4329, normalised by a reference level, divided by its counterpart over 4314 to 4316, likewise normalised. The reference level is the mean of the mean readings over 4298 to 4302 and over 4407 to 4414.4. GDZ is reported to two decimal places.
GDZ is 1.24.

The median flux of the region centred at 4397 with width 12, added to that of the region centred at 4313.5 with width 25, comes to 42.5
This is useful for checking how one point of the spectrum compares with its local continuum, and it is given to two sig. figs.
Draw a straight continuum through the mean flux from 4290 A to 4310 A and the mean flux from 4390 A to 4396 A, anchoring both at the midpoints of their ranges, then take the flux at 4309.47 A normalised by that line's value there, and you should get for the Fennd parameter 0.89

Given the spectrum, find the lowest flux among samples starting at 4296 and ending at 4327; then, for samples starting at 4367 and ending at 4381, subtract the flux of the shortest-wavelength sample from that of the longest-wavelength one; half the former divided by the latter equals -1.4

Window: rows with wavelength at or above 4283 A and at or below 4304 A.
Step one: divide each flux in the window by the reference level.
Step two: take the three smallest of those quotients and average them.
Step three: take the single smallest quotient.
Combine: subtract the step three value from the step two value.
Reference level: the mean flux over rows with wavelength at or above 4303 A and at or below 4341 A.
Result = 0.044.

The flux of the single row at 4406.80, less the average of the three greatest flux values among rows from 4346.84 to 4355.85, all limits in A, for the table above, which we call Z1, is -4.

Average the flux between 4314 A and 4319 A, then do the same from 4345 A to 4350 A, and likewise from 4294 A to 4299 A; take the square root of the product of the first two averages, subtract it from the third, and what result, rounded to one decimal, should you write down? -1.8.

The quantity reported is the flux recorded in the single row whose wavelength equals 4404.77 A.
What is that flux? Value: 22.16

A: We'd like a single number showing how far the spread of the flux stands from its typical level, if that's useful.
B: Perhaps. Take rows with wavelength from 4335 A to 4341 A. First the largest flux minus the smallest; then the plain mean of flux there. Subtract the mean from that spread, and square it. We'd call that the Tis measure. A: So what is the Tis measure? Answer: 307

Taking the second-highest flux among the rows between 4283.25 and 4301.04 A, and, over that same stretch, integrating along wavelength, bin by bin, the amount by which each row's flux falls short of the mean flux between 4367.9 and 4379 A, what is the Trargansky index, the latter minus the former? 40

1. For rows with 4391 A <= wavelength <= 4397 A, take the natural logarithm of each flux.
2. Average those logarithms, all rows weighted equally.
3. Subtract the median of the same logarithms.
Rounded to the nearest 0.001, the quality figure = 0.002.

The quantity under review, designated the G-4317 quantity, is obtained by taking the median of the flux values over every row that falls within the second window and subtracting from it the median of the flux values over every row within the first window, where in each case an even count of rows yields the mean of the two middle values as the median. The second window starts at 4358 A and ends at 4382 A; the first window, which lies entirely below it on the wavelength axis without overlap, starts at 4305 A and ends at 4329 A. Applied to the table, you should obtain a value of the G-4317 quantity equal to 3.2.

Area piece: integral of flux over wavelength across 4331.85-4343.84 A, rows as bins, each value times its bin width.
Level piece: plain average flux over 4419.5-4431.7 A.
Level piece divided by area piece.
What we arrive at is 0.106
